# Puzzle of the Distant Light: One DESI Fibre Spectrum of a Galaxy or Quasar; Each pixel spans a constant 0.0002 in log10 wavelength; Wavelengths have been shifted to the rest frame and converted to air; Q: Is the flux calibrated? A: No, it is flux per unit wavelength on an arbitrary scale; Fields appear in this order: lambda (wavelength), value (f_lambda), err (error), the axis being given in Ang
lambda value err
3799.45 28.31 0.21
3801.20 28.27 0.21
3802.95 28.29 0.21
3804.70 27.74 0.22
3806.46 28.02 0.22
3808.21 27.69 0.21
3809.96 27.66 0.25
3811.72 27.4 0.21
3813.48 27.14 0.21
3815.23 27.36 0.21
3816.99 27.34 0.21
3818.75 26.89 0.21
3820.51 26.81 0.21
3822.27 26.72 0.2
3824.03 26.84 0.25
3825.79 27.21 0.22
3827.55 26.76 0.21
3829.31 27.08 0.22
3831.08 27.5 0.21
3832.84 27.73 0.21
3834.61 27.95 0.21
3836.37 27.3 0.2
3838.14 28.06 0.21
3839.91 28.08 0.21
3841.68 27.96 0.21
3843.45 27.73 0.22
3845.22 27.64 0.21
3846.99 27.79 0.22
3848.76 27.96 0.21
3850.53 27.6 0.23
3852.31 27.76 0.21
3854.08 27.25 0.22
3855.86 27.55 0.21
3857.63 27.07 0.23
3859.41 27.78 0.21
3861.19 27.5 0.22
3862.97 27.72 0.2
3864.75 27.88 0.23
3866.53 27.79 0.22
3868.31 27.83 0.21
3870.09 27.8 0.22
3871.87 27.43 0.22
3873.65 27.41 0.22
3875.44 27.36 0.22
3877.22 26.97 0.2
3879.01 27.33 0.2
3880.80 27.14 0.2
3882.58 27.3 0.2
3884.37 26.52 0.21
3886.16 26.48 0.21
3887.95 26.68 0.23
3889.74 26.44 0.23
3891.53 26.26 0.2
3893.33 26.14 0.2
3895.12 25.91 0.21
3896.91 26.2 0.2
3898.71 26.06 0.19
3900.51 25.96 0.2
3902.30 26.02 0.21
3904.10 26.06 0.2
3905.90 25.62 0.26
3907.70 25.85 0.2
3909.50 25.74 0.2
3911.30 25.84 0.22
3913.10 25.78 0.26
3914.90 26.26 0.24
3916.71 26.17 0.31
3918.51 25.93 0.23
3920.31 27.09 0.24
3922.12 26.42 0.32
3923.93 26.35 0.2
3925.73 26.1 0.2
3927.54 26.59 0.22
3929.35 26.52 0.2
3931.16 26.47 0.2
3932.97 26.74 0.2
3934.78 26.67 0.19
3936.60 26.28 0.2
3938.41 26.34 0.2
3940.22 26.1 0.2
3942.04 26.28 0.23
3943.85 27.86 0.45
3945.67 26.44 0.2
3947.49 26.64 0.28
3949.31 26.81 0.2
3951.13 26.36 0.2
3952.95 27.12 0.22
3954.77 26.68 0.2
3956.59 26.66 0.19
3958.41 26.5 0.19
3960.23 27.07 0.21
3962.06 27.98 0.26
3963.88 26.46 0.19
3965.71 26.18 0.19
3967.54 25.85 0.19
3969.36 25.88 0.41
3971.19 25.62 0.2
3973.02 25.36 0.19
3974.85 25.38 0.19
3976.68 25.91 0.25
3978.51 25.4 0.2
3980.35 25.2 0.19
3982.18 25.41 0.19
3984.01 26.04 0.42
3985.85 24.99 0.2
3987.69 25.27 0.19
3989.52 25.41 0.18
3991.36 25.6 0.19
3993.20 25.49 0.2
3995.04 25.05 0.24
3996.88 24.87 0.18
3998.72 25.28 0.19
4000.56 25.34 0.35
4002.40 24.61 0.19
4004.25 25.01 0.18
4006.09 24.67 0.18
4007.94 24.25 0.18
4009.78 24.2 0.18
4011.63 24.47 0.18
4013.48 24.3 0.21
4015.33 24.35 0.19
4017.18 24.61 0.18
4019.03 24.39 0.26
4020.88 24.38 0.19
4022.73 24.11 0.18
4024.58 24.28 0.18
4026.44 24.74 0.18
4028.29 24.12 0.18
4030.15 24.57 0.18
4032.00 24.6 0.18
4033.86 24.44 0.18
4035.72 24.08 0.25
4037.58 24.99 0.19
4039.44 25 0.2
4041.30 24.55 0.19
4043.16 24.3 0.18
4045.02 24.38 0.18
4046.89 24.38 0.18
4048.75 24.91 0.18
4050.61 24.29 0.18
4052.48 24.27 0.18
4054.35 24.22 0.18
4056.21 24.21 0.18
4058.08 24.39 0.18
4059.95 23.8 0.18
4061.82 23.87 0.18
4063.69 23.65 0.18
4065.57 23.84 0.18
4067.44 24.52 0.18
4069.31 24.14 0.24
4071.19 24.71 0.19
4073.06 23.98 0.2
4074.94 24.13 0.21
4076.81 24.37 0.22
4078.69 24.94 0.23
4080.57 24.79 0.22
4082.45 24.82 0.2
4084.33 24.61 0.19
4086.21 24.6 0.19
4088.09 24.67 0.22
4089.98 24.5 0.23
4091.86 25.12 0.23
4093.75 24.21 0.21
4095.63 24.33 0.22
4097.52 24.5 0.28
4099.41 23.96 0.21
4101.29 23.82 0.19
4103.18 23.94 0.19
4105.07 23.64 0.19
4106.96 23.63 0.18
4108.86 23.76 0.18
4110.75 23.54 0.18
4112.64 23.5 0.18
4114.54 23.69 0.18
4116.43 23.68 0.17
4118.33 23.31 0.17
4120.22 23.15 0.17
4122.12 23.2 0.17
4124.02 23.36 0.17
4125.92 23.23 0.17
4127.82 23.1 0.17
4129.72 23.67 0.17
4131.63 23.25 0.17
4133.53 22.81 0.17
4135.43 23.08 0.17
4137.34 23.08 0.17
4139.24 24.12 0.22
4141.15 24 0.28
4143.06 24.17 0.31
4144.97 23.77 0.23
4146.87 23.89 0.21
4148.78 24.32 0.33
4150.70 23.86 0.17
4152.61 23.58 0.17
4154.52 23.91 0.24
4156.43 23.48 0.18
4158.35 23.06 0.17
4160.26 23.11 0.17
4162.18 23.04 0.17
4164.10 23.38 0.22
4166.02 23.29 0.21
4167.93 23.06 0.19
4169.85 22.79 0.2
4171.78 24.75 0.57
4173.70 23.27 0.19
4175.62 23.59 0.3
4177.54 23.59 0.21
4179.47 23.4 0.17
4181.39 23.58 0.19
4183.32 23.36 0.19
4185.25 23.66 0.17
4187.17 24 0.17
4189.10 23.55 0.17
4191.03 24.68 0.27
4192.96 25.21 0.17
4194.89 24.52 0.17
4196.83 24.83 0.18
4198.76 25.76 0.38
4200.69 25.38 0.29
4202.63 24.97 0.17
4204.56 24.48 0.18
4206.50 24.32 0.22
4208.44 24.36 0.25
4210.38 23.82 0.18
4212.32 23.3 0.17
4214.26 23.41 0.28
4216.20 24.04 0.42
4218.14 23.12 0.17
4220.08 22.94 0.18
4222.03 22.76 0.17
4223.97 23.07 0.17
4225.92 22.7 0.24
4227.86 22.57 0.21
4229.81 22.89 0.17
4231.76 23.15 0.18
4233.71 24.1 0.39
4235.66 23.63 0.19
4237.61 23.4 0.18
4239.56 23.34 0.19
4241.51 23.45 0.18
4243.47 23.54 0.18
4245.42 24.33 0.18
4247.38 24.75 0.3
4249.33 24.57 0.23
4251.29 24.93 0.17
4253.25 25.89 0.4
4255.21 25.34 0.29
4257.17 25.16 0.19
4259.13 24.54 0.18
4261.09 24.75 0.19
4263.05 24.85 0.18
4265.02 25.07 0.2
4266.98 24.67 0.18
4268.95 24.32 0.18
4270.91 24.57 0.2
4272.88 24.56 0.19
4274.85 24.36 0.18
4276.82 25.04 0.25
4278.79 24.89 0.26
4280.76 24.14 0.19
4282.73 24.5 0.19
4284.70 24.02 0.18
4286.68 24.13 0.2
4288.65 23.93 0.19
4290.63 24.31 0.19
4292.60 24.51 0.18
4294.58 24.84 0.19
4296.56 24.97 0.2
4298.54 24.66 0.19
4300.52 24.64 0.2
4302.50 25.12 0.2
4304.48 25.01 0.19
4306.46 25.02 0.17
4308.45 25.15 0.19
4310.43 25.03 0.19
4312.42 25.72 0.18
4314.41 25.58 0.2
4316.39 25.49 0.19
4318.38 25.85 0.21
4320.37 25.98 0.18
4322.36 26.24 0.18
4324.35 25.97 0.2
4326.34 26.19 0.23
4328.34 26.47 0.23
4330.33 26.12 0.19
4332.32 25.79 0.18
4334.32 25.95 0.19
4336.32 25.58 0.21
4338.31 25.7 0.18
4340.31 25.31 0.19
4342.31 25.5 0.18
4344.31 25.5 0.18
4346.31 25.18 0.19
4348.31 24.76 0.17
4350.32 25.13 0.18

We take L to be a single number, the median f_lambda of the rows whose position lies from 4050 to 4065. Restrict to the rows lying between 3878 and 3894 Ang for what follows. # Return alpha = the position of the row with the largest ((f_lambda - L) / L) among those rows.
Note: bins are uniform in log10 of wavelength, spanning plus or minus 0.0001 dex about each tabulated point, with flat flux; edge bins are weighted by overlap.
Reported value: 3879.01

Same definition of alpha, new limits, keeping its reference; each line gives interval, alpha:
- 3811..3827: 3811.72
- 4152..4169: 4154.52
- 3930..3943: 3932.97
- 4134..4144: 4143.06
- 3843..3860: 3848.76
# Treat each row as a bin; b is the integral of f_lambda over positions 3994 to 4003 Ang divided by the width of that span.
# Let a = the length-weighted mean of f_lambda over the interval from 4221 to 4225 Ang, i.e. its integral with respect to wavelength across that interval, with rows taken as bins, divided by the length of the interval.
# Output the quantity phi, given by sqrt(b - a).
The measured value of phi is 1.5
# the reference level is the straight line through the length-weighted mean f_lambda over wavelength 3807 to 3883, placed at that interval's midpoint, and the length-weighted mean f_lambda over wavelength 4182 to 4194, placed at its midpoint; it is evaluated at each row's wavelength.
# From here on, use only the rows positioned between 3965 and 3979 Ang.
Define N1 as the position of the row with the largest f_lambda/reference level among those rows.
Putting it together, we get 3965.71 Ang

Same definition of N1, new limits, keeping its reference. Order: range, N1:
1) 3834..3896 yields 3864.75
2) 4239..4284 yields 4253.25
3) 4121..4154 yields 4148.78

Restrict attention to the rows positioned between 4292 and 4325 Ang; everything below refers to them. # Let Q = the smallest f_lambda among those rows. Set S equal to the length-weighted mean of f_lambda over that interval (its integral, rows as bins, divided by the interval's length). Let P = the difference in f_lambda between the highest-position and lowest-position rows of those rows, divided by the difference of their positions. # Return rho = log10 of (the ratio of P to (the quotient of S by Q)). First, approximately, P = 0.046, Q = 24.51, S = 25.3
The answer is -1.35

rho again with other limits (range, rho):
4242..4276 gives -1.60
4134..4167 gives -2.17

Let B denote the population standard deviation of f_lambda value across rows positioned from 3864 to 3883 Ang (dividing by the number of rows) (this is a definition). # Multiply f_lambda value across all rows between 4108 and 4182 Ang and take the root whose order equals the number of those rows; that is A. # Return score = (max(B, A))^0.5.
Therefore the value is 4.85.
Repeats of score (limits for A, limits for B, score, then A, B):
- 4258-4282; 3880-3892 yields 4.96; 24.6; 0.36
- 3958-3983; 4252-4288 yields 5.10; 26.0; 0.46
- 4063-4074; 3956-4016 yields 4.91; 24.1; 0.83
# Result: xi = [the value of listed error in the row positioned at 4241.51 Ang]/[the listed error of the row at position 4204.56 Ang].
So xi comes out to 1.00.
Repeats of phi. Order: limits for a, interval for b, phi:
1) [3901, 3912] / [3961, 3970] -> 0.8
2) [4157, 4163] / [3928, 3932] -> 1.8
